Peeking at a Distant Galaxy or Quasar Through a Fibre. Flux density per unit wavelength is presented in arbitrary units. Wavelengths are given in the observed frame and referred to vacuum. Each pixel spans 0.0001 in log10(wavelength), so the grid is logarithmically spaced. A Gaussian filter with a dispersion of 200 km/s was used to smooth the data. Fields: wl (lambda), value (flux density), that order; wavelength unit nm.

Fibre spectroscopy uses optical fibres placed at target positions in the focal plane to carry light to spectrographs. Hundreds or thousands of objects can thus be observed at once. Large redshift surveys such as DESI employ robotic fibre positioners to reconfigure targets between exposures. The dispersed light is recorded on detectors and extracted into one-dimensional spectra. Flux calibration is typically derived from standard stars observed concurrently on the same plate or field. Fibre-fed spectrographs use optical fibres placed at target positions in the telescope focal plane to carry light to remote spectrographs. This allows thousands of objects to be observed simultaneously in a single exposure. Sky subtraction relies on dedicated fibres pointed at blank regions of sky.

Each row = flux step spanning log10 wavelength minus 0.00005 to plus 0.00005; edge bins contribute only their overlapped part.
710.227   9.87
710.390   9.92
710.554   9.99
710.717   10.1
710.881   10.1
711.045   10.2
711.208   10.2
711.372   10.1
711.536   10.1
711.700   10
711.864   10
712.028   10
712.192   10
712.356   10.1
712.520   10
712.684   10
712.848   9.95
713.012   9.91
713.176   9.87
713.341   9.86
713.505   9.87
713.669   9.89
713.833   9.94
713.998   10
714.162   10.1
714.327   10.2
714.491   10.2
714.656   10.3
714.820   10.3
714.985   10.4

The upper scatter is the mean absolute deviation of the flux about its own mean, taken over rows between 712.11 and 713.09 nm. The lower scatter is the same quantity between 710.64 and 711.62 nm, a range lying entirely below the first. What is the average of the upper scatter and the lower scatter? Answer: 0.04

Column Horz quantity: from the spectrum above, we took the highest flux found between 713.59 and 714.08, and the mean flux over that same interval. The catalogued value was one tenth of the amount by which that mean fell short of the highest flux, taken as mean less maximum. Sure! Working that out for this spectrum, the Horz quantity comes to -0.006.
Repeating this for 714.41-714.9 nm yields -0.003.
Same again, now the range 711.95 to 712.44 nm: -0.007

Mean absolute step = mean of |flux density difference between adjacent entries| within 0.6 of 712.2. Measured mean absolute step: 0.033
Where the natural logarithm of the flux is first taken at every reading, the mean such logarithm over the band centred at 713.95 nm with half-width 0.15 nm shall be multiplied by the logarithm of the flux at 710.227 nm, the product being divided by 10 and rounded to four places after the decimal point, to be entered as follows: 0.5265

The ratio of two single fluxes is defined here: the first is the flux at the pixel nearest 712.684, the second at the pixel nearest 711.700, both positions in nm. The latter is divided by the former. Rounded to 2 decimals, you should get 1.00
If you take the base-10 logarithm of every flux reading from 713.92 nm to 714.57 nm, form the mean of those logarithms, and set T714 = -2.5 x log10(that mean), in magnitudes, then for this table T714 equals -0.006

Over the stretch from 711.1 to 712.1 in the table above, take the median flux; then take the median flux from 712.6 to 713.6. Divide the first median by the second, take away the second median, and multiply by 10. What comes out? -88.7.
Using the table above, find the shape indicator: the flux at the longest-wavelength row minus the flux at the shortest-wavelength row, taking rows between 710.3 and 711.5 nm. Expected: 0.18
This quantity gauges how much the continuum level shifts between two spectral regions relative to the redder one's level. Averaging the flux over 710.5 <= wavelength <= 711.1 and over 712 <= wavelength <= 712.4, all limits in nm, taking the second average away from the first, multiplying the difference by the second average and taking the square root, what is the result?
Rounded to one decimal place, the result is 0.8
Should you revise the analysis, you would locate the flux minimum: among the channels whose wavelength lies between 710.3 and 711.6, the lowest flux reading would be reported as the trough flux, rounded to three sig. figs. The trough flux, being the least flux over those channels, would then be 9.92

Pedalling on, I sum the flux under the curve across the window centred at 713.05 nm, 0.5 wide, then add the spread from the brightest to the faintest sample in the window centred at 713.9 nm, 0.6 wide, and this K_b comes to 5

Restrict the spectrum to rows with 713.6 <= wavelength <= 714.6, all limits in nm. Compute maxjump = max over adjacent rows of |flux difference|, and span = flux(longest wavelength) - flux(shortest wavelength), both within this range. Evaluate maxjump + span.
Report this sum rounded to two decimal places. 0.41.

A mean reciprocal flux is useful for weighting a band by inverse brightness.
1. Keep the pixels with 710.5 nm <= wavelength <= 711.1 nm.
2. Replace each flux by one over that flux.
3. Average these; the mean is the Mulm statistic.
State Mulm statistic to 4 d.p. 0.0990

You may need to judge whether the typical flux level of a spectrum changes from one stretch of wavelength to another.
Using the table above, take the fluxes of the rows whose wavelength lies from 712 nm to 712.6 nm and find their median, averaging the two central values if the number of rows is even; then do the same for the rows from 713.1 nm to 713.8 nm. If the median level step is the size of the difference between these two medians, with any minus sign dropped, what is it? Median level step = 0.13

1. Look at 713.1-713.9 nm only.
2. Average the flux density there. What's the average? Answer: 9.9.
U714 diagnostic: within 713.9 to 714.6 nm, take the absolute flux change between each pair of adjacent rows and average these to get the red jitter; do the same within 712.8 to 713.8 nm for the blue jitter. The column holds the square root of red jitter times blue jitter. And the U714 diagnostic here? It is 0.040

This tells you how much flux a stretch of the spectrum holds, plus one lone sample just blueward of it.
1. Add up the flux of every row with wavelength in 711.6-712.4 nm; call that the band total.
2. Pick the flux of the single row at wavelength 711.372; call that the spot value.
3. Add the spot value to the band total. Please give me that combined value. 60.2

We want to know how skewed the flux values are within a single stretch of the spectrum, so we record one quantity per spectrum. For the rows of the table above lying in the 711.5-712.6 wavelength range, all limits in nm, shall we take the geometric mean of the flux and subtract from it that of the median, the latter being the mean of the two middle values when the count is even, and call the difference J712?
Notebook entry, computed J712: 0.03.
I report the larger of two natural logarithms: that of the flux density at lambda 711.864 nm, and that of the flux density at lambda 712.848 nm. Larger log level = 2.30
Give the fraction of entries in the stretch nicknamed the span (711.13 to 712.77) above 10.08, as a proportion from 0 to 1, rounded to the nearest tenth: 0.4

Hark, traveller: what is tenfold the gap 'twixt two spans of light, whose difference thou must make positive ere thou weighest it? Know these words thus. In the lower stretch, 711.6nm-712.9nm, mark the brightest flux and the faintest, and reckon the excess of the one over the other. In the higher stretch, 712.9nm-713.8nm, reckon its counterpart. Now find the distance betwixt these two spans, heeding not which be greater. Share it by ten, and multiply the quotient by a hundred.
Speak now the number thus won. 1.00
